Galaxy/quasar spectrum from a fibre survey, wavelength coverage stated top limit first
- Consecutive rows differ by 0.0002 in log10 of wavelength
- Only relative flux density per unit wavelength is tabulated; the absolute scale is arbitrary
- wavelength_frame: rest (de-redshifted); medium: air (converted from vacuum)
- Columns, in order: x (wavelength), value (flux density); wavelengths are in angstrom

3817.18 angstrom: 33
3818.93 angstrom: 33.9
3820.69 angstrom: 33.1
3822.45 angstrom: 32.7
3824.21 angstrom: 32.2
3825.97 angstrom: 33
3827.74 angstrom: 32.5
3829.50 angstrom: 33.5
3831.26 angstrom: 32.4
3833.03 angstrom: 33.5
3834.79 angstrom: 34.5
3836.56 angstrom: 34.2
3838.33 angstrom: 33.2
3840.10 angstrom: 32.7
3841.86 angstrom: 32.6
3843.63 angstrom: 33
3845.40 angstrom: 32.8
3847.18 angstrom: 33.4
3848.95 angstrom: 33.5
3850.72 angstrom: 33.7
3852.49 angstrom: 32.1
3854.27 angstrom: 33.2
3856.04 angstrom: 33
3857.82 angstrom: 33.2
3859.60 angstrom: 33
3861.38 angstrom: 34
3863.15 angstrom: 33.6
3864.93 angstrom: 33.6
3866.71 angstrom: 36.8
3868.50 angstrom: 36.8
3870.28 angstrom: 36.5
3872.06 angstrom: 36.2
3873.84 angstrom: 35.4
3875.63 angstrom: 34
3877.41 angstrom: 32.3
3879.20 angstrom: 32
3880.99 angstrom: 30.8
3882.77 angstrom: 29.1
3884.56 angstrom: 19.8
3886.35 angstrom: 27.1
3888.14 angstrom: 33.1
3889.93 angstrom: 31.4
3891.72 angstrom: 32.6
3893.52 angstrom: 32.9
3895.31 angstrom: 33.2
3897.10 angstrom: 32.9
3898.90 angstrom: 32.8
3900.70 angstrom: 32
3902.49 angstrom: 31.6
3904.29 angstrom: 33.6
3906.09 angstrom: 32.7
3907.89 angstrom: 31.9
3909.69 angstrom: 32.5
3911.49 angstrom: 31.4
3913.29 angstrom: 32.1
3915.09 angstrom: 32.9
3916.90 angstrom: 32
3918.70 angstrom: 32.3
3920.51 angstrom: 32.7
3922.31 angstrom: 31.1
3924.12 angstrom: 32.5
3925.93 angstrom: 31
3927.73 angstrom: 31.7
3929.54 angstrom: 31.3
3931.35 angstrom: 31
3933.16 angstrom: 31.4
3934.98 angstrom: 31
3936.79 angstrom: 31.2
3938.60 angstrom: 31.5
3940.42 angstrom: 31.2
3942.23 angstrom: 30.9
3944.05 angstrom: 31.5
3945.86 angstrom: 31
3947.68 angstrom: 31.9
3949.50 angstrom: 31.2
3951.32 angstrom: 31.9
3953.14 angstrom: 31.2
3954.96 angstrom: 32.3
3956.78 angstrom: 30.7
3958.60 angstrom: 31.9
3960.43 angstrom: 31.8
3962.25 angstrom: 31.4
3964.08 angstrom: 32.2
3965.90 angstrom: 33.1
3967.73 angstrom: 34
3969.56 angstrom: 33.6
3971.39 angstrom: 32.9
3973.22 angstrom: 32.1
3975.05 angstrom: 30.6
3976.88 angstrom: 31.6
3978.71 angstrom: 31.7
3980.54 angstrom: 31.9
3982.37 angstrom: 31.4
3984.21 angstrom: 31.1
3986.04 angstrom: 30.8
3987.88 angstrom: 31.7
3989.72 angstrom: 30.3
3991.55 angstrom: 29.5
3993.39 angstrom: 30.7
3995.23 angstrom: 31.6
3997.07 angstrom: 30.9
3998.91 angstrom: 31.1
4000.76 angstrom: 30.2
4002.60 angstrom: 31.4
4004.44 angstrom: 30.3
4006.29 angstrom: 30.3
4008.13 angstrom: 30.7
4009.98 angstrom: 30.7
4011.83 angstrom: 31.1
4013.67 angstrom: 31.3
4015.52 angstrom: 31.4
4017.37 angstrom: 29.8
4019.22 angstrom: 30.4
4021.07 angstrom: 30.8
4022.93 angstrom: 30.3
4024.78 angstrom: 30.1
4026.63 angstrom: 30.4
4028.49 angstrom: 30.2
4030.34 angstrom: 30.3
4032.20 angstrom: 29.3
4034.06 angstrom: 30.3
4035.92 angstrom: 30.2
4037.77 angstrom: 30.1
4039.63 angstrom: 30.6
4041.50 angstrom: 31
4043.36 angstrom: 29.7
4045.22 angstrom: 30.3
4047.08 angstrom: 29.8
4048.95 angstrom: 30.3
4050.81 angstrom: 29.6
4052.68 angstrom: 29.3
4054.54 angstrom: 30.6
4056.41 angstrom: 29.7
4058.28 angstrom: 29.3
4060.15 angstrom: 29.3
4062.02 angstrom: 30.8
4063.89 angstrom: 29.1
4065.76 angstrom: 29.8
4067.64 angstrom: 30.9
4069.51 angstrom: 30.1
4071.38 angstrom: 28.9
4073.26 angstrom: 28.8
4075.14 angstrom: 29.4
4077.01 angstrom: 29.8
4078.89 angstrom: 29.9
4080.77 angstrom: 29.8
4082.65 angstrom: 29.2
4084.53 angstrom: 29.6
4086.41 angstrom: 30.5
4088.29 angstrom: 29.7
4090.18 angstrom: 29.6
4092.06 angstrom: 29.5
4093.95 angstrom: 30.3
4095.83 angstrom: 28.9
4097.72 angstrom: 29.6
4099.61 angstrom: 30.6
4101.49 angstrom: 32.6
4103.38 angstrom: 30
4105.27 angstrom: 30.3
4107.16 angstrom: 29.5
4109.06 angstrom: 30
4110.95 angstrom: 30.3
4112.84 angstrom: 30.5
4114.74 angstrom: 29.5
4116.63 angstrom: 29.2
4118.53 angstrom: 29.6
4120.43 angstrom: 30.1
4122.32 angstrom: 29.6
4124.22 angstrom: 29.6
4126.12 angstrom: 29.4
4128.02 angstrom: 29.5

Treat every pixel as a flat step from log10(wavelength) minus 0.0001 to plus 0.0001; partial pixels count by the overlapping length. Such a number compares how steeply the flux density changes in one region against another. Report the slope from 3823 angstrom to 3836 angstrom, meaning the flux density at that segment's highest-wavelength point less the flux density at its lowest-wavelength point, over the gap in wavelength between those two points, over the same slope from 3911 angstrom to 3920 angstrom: 1.7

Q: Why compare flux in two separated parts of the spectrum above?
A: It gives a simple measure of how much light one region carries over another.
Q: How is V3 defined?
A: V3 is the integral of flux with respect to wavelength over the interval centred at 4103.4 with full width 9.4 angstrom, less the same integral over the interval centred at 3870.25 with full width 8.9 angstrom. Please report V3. -35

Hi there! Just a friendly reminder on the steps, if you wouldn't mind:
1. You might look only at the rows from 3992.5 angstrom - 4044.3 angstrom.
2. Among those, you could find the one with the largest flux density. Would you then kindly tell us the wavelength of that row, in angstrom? 3995.23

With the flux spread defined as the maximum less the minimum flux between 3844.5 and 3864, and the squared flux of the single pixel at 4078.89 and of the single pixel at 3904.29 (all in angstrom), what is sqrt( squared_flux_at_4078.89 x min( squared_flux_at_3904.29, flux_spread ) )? 41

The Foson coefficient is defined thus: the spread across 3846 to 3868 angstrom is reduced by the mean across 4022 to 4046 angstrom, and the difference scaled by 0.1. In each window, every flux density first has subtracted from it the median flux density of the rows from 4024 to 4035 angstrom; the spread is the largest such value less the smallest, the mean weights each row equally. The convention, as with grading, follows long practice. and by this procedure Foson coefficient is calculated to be 0.47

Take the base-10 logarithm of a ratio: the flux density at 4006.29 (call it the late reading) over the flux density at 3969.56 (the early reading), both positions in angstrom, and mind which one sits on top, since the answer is -0.045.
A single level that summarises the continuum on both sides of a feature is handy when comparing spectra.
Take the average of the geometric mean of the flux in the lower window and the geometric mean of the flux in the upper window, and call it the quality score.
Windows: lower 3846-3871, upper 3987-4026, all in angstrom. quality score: 32.3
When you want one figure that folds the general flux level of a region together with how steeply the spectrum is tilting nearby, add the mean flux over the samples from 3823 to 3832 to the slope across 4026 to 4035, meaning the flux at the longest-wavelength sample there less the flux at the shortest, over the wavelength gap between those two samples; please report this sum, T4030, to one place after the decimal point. 32.7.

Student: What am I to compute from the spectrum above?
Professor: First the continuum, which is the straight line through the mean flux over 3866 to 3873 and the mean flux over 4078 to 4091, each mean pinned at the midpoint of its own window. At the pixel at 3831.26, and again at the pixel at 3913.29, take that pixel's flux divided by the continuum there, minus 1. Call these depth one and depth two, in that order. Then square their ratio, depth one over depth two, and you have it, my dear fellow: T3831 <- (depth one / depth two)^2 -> 3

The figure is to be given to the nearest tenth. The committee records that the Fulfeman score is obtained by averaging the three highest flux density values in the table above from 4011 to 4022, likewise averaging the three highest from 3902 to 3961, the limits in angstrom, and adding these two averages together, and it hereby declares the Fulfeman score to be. 64.3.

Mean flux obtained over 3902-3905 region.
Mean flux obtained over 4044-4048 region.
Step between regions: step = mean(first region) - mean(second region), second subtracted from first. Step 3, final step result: 2.6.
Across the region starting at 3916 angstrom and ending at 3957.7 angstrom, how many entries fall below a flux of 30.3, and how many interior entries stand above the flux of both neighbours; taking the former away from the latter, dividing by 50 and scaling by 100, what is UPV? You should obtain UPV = 18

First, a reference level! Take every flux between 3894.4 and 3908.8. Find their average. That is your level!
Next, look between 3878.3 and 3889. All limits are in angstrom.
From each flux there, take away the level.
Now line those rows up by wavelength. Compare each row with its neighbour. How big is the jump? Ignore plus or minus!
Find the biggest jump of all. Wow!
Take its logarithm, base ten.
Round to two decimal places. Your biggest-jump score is 0.97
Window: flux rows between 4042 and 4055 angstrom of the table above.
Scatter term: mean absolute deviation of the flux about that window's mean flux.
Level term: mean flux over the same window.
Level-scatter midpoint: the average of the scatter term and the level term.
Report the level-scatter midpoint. 15.2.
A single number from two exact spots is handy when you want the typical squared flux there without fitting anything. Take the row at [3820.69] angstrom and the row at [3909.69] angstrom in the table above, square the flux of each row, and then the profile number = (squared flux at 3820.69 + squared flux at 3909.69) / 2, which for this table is 1076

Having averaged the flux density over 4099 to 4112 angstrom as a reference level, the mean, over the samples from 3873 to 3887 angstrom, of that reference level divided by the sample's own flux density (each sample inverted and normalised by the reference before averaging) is 1.04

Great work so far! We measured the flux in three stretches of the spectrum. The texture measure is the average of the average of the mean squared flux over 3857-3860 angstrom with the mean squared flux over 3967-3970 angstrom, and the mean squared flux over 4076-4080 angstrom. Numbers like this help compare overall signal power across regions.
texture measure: 1005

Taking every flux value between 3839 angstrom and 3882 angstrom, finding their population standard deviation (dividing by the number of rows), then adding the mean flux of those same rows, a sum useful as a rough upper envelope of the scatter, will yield 35.2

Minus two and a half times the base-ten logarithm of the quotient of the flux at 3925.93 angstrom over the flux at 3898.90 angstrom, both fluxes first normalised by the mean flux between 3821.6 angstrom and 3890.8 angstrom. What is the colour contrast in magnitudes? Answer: 0.061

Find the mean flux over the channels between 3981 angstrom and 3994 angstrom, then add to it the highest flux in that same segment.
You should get 62.5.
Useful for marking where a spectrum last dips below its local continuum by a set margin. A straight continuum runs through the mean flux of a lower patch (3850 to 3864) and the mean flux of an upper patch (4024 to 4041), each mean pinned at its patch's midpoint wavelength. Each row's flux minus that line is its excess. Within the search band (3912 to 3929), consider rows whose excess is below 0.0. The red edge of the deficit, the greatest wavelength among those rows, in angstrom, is 3927.73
